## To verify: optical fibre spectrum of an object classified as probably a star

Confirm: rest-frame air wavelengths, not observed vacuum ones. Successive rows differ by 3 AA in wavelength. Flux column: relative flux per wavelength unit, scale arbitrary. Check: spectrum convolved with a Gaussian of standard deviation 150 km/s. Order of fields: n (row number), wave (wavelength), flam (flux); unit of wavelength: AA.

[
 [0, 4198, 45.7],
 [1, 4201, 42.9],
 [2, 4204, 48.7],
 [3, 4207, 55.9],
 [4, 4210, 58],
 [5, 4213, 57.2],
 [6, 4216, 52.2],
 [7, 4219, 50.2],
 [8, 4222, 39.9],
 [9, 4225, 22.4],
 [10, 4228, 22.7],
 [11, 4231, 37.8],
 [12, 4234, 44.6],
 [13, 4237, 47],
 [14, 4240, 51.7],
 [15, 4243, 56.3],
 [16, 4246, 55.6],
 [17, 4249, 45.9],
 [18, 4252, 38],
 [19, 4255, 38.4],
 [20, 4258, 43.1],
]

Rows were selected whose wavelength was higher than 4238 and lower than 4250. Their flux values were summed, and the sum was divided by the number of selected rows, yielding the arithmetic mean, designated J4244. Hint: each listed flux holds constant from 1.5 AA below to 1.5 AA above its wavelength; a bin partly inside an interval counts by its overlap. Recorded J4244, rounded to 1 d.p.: 52.4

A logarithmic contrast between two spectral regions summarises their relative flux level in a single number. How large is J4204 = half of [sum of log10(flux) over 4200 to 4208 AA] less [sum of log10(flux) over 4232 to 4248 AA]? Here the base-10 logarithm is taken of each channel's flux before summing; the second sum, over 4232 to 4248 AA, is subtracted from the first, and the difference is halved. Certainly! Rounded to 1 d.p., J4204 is -1.7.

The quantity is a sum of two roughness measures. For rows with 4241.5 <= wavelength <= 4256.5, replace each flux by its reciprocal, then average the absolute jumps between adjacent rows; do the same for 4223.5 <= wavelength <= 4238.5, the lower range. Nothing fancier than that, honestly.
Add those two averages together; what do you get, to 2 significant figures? 0.0080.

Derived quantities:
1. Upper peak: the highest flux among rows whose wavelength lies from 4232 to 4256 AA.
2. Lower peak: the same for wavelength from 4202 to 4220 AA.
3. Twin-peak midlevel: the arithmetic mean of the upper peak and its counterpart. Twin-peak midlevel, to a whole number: 57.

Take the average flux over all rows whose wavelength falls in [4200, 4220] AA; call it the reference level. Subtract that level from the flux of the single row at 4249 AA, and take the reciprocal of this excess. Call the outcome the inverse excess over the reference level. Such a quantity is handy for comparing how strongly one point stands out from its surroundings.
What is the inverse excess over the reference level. -0.2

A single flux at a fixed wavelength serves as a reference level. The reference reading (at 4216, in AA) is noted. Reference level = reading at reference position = 52.2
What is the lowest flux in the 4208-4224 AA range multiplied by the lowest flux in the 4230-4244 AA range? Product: 1508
